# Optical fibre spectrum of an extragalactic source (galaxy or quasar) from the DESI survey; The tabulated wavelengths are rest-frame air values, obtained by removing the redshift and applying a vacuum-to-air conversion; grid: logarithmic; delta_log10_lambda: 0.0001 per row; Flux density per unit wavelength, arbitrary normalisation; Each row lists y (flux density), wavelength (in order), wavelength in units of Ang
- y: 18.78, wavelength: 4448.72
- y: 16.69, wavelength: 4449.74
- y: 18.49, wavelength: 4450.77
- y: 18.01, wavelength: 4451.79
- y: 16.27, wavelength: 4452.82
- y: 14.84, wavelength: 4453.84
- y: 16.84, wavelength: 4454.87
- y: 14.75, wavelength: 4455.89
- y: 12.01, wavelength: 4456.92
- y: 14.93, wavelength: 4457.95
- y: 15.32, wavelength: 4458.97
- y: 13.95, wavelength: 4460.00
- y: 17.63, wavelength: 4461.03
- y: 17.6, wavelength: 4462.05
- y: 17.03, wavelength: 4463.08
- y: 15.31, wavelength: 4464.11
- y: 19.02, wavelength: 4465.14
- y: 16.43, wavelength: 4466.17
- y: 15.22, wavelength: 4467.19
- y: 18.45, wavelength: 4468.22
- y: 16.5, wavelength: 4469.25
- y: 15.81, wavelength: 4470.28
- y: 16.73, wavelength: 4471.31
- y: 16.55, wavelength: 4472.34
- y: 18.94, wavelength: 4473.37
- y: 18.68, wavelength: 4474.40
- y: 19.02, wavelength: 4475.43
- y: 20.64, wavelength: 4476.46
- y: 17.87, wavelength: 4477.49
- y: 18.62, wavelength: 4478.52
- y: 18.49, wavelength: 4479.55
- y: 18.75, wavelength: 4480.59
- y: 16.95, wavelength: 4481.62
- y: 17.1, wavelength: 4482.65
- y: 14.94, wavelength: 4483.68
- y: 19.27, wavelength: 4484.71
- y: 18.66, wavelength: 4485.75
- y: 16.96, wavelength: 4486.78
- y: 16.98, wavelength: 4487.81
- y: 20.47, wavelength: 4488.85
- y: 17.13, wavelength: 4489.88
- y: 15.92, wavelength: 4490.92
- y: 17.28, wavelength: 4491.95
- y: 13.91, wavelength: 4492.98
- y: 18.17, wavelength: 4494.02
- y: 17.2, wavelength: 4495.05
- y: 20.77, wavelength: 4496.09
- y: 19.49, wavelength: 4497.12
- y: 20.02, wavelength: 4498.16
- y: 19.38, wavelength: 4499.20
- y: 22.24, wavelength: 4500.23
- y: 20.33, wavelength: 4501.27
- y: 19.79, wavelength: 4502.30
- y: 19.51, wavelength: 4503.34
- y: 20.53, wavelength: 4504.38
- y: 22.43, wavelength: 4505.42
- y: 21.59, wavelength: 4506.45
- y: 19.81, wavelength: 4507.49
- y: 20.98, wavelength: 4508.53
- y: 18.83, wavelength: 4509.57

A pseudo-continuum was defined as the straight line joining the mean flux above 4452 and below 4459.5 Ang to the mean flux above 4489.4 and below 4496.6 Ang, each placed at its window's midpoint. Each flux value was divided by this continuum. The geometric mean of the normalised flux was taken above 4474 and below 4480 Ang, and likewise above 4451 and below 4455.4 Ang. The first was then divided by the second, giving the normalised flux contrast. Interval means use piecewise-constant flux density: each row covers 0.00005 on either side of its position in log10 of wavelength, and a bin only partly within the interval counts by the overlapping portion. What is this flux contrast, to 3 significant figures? 1.05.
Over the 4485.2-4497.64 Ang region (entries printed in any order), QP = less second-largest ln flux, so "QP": -3.02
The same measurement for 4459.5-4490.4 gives -3.02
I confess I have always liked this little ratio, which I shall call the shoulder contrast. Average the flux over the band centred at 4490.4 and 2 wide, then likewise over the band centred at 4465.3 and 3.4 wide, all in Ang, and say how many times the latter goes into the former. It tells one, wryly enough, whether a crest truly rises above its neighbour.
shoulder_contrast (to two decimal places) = 0.98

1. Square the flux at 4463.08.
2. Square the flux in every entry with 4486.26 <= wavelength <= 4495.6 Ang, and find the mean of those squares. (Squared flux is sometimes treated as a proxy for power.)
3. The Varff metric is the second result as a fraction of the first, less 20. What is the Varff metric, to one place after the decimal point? -19.0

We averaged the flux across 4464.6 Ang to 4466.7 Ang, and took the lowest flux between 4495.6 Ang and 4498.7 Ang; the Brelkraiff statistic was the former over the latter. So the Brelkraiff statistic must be 0.91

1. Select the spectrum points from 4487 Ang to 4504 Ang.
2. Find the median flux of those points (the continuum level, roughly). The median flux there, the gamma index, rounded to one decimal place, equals 19.4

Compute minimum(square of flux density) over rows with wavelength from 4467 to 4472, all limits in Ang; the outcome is 232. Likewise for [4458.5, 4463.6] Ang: 195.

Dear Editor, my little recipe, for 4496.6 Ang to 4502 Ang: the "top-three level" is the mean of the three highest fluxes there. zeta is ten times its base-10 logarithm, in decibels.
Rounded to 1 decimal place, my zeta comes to 13.2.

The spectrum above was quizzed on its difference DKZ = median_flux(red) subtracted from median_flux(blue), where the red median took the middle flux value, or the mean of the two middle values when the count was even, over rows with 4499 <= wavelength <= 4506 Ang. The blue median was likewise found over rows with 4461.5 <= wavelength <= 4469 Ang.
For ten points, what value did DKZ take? -3.3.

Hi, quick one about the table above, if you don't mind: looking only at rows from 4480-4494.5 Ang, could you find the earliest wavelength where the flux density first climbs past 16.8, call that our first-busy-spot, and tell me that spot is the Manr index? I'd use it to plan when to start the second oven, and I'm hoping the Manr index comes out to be 4480.59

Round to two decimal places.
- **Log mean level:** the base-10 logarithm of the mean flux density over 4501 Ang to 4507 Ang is 1.32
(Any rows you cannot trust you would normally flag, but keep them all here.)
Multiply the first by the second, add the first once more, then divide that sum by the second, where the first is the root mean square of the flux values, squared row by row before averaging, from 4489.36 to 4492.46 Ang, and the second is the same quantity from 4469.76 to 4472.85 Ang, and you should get 17.8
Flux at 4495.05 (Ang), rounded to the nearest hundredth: 17.20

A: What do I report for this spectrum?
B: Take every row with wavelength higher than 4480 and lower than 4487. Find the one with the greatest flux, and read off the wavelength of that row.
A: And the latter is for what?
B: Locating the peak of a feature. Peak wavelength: 4484.71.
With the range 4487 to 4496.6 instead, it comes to 4496.09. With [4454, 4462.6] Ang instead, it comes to 4461.03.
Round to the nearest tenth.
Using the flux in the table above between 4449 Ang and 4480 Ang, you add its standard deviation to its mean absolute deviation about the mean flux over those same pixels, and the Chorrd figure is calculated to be 3.3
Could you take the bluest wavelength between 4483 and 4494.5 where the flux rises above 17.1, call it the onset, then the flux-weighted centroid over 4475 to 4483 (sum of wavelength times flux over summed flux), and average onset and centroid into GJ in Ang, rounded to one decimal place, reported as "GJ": 4481.8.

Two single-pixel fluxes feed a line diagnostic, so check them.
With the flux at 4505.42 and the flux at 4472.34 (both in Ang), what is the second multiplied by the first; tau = 371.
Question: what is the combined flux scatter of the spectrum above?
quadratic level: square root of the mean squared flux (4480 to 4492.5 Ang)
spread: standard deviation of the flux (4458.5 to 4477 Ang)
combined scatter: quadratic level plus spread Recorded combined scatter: 19.3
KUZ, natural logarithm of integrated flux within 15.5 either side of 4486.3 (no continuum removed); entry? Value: 6.3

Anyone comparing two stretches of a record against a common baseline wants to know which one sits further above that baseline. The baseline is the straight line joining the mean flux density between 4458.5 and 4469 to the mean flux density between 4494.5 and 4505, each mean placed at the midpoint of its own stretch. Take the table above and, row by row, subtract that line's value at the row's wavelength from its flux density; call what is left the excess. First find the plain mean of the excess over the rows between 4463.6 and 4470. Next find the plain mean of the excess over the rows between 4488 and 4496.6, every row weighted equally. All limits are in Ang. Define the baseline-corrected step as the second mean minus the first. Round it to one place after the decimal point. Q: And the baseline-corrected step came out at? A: -1.6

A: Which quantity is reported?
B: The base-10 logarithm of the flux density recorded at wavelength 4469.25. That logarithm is 1.22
